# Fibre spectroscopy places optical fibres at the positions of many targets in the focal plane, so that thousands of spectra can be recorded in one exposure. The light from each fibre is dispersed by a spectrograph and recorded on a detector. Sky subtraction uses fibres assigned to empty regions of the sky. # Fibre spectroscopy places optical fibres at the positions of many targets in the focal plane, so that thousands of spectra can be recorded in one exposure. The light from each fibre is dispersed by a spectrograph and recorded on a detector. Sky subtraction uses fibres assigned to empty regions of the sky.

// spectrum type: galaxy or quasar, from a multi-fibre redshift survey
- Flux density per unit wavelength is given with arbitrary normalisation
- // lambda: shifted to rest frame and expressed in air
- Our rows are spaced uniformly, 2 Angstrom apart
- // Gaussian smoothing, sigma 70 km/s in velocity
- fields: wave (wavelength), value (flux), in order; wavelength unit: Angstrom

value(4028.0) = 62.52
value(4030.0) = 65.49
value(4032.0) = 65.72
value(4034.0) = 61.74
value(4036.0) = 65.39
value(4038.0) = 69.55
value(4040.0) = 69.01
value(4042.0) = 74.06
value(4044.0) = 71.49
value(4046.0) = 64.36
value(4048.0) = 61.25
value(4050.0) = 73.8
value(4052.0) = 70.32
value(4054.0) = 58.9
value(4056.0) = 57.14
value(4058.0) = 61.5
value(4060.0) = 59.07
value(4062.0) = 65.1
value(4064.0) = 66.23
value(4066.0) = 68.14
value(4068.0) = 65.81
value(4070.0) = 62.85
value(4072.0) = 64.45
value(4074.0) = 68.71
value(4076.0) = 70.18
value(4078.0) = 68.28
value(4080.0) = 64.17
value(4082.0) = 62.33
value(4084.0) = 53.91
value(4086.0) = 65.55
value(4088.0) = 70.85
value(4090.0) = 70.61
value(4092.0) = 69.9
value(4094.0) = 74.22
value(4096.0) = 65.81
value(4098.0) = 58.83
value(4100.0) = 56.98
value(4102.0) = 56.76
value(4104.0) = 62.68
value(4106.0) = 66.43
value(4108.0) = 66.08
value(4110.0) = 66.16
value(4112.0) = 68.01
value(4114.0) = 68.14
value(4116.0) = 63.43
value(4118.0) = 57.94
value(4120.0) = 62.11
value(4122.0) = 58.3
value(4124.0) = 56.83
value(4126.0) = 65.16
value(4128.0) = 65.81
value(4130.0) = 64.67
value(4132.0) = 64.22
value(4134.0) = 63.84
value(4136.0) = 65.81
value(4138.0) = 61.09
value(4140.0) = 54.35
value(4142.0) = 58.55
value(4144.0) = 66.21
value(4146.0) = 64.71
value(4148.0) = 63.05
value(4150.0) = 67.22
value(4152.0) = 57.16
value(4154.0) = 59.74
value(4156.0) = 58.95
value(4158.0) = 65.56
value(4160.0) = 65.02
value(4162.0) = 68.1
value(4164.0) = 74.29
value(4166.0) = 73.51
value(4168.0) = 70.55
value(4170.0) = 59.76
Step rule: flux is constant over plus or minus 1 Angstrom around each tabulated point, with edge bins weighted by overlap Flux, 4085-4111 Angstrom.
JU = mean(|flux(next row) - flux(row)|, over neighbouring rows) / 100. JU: 0.032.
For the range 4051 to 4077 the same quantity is 0.035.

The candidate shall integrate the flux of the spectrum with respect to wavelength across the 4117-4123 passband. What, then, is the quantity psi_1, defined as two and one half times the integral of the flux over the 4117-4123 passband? 892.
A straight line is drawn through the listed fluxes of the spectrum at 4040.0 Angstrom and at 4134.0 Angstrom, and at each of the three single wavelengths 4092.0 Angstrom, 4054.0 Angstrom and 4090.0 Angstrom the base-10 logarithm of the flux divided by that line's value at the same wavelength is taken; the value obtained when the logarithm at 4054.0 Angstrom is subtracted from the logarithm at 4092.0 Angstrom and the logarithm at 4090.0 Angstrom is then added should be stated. 0.12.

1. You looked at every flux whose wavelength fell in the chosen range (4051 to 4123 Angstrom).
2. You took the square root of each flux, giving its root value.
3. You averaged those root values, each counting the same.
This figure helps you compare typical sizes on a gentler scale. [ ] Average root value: 8.01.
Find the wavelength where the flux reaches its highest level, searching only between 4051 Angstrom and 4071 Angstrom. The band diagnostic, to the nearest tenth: 4052.0 Angstrom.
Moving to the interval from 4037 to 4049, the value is 4042.0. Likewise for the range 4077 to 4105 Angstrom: 4094.0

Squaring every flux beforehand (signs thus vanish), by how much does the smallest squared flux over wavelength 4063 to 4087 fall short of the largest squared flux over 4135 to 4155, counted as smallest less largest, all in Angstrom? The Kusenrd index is -1612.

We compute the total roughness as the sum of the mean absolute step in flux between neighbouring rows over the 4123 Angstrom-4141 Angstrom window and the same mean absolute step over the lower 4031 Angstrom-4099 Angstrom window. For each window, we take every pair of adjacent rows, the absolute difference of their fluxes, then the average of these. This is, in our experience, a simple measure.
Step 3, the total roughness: 7.3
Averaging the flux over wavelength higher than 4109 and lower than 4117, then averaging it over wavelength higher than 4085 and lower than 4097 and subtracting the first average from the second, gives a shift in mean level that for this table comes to 3.1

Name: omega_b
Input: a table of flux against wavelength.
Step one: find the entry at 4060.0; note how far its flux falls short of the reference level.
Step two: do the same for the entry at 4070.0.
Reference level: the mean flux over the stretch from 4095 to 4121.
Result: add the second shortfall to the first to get 4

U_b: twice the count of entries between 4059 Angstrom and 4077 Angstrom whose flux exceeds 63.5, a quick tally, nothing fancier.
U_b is 14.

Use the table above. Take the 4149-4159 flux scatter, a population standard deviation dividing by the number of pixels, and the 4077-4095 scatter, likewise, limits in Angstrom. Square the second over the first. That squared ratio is 2.1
